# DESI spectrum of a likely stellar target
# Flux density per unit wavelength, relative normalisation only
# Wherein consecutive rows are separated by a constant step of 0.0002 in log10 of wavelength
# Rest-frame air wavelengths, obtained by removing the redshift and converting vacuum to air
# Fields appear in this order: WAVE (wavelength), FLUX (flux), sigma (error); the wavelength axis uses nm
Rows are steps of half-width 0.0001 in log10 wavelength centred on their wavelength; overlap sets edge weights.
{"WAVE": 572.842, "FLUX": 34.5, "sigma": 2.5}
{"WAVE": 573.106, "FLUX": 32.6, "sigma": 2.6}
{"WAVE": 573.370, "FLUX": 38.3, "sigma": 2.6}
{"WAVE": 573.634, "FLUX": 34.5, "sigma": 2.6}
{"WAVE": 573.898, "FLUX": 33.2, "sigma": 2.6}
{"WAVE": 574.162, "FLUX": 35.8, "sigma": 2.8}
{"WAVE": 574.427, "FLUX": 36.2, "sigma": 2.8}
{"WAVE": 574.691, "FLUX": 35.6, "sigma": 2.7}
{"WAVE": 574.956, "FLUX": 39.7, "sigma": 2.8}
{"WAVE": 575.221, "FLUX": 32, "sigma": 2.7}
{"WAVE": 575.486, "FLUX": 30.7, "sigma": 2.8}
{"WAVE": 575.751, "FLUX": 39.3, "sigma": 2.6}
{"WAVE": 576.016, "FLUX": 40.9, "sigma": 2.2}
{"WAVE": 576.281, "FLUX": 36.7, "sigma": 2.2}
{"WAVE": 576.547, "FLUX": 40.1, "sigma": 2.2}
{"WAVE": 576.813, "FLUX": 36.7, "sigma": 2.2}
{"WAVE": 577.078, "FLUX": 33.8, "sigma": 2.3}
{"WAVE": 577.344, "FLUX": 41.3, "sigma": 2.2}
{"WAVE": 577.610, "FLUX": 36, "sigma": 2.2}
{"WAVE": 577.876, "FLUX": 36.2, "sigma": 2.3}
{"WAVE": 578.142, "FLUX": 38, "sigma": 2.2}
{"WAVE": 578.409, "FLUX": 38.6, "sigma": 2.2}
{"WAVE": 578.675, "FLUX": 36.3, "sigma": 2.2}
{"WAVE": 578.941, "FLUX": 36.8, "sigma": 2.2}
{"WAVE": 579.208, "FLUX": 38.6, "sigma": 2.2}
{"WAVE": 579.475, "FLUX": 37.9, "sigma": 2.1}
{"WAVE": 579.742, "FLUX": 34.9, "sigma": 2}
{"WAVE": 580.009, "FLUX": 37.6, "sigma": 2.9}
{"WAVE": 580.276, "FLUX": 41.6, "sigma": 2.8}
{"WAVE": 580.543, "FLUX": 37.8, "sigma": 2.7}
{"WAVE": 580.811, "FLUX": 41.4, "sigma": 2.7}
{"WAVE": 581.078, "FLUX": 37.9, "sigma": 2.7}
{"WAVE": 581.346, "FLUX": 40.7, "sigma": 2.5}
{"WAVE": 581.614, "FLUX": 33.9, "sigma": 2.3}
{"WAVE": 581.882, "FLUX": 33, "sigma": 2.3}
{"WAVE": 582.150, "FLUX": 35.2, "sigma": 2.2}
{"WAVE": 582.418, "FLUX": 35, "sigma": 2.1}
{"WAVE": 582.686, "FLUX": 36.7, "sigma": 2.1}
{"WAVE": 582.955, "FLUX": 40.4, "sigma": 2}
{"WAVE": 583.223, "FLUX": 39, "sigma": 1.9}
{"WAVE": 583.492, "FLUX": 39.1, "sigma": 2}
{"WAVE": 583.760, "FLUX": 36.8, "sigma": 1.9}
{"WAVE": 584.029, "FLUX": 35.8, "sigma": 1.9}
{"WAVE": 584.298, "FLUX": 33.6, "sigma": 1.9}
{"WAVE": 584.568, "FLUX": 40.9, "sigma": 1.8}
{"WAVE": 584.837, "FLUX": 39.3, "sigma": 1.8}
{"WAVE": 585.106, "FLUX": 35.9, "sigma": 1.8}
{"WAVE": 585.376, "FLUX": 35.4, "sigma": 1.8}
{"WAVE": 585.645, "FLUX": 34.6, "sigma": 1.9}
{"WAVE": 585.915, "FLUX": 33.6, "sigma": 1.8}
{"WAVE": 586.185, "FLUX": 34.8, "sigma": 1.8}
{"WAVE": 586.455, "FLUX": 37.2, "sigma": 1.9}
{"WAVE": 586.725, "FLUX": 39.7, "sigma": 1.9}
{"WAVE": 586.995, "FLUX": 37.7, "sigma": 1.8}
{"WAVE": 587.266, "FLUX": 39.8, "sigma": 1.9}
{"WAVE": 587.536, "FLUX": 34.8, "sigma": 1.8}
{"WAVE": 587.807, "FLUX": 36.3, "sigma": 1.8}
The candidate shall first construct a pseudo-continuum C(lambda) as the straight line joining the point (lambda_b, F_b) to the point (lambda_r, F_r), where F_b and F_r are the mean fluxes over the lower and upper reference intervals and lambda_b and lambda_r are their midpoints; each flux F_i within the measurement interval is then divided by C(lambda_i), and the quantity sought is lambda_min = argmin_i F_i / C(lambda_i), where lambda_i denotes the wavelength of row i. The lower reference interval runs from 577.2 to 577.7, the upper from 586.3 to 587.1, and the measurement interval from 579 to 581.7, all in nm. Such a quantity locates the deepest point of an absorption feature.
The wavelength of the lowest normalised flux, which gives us 581.614 nm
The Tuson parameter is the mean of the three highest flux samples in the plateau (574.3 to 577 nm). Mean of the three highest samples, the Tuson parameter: 40.2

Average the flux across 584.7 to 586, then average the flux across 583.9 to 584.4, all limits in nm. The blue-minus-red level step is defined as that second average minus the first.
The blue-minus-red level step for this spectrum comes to -1.1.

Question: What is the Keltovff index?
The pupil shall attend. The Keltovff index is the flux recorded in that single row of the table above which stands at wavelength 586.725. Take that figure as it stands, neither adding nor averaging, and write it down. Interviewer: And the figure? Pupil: 39.7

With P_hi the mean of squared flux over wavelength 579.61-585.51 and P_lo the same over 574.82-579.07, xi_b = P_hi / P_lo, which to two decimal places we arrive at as 1.01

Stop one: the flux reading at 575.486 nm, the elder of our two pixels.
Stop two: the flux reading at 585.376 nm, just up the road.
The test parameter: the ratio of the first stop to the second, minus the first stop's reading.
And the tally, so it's -29.8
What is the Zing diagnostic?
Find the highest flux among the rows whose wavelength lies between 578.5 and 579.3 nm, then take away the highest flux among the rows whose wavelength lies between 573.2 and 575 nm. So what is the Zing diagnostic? -1.1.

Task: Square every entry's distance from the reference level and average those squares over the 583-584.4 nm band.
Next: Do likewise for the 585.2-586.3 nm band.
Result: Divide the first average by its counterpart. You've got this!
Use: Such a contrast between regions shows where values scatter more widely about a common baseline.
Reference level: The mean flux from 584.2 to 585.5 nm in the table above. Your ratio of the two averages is 0.7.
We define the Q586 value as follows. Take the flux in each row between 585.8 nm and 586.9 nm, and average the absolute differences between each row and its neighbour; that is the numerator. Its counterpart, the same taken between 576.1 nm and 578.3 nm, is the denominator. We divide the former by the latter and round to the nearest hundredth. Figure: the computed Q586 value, 0.58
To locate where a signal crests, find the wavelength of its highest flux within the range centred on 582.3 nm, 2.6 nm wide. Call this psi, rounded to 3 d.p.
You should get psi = 581.346 nm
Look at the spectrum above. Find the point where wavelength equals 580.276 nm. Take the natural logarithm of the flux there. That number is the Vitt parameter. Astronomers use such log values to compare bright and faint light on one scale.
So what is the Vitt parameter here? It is 3.73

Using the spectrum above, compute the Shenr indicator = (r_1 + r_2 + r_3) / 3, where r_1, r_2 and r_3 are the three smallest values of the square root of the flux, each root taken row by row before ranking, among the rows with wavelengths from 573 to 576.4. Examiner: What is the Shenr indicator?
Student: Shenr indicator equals 5.64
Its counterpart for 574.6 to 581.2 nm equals 5.67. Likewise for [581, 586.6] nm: 5.78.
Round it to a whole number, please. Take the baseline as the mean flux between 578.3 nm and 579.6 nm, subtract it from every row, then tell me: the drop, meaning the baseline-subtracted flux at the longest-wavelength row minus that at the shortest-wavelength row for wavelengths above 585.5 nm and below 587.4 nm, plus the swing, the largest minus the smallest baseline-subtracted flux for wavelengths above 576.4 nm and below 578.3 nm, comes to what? 13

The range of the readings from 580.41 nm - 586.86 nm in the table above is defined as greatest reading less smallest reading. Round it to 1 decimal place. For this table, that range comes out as 8.4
